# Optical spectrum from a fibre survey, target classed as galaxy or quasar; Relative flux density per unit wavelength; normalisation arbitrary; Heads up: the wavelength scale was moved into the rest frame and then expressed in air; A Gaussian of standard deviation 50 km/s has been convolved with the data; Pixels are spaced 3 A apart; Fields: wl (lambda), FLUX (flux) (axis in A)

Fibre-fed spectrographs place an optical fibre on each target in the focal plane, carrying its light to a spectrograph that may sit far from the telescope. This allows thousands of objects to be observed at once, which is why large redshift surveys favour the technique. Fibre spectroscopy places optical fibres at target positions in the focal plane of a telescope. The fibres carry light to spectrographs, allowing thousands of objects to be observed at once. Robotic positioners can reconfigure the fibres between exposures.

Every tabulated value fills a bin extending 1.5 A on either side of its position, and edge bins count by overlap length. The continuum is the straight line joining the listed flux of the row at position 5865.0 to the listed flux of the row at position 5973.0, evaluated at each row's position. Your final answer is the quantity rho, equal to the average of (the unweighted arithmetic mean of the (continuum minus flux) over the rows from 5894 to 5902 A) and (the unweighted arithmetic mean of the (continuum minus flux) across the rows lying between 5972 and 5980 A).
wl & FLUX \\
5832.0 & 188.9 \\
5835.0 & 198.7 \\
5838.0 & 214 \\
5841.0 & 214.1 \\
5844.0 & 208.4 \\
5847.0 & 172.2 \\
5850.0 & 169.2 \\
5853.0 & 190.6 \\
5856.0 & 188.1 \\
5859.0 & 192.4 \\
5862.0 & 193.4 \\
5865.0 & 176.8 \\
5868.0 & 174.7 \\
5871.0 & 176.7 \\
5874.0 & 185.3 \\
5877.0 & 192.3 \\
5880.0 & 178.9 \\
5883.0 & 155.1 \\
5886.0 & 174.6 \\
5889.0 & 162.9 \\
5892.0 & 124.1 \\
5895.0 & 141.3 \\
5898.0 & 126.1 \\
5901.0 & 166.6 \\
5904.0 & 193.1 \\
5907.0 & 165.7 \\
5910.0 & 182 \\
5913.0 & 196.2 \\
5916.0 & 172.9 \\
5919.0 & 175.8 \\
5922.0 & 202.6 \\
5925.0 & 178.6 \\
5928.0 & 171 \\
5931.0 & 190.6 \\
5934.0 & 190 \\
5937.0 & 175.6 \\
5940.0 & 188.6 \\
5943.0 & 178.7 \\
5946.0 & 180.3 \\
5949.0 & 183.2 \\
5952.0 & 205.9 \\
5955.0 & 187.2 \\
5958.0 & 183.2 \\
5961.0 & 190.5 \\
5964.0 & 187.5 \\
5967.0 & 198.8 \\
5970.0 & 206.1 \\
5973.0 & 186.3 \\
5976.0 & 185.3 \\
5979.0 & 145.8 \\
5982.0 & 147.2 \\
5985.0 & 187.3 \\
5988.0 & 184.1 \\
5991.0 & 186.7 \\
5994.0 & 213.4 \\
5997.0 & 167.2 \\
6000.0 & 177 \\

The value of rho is 25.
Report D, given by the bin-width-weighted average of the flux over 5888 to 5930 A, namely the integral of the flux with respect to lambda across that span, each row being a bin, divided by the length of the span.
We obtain 169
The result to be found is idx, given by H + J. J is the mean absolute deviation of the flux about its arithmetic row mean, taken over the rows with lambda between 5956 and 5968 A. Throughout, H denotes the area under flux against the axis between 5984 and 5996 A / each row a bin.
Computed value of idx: 2309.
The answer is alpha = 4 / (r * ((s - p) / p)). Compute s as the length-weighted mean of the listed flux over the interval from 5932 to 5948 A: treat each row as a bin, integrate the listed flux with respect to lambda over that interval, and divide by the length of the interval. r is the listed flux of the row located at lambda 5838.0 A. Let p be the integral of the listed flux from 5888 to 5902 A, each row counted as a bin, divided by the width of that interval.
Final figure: 0.07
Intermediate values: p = 143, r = 214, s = 183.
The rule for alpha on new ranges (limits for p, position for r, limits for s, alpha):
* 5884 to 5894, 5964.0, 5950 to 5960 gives 0.09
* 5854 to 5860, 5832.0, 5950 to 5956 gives 0.66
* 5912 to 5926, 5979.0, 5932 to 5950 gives -2.39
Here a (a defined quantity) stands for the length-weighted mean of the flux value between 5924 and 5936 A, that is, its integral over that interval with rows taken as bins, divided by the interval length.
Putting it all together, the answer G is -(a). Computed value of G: -182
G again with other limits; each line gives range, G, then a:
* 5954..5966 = -188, 188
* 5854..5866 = -188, 188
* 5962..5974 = -195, 195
